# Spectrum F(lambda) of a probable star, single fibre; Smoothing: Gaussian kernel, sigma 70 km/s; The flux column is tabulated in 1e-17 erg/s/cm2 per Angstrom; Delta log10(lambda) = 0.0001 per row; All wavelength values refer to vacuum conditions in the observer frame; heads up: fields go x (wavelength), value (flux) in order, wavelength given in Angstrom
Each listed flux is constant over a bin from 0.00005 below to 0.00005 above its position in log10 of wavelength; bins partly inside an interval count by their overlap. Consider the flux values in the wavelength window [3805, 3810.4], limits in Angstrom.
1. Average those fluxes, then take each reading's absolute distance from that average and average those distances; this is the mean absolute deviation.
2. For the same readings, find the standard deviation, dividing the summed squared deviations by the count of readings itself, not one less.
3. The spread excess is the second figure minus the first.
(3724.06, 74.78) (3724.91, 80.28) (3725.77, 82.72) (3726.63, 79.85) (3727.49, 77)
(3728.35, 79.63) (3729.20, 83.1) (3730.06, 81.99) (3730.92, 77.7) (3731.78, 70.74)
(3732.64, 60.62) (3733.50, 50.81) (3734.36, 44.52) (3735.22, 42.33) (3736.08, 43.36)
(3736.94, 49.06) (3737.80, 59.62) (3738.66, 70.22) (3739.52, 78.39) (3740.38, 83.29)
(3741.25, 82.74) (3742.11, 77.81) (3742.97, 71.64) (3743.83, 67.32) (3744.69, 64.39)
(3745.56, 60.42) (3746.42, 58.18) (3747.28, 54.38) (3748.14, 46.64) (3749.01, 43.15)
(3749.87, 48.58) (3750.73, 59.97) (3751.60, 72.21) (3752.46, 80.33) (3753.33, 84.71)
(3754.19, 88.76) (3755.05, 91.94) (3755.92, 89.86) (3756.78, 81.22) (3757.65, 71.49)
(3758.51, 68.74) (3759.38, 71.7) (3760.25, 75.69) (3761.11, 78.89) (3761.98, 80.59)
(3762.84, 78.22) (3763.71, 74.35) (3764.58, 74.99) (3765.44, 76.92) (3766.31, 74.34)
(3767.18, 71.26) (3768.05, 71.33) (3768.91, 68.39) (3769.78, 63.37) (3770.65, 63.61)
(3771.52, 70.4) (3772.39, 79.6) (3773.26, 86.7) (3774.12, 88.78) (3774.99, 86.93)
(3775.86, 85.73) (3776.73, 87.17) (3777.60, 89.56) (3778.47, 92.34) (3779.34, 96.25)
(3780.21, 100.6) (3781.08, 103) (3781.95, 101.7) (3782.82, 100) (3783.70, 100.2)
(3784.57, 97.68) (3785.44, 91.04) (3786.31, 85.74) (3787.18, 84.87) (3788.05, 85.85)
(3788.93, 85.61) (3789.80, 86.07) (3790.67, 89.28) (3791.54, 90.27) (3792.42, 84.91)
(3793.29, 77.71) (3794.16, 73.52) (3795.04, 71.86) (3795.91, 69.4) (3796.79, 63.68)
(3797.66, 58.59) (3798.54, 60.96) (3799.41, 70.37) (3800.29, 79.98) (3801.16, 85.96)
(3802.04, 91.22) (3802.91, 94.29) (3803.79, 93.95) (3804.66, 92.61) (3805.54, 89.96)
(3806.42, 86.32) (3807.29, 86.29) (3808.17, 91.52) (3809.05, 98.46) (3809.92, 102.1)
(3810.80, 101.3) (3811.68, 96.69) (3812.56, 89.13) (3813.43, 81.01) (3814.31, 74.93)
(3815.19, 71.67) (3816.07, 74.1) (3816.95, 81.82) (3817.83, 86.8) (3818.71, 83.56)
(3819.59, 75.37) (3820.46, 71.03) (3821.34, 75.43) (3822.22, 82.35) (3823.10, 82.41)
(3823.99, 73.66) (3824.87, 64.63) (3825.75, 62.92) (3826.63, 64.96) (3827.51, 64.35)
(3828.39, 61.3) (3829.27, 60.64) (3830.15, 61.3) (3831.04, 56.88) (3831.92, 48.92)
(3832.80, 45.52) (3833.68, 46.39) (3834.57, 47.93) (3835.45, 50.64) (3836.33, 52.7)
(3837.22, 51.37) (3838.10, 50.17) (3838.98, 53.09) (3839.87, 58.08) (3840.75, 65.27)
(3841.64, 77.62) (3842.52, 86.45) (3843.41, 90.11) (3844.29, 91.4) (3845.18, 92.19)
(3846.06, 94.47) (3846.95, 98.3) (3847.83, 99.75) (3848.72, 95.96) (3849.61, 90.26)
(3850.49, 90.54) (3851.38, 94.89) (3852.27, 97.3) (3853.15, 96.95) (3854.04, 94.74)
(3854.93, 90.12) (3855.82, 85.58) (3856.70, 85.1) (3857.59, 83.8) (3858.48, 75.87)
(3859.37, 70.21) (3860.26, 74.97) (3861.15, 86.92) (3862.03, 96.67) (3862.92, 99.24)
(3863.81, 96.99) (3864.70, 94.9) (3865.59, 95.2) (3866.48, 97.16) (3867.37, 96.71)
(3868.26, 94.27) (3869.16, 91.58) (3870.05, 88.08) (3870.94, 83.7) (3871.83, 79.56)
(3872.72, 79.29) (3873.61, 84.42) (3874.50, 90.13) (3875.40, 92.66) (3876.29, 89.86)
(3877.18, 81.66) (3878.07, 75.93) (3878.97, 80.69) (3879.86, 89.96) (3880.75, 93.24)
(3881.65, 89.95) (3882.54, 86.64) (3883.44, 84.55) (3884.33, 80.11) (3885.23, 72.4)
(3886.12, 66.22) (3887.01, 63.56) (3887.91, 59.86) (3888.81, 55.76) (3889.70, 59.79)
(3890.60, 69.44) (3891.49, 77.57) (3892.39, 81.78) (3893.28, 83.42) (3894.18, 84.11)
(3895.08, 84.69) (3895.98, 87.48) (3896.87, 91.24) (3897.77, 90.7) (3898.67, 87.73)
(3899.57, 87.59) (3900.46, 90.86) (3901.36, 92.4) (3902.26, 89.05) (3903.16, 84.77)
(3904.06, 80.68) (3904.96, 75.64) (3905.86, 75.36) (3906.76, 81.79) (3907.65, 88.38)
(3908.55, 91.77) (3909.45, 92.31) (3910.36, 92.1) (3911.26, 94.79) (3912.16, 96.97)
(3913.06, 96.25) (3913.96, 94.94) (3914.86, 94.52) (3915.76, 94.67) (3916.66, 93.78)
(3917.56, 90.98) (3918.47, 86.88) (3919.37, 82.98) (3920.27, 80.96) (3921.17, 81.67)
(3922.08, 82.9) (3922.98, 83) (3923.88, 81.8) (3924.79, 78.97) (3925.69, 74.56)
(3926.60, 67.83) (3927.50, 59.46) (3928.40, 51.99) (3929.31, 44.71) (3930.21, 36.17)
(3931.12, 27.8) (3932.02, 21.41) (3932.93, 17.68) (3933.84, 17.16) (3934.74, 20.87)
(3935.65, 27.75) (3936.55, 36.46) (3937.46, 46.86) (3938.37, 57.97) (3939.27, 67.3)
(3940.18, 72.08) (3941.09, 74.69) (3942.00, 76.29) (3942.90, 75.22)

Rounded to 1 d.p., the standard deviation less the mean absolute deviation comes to 0.7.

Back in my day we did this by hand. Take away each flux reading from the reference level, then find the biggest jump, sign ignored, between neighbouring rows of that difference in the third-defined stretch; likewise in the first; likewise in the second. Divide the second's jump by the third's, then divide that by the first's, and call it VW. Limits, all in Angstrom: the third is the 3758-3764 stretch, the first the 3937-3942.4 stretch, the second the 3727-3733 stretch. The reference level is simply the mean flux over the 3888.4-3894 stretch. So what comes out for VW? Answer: 0.23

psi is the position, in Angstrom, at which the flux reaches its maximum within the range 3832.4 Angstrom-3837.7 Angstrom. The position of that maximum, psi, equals 3836.33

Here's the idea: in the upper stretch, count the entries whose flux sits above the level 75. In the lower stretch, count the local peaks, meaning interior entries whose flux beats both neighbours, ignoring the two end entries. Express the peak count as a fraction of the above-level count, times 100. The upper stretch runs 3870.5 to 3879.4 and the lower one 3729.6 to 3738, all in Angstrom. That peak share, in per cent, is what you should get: 0.0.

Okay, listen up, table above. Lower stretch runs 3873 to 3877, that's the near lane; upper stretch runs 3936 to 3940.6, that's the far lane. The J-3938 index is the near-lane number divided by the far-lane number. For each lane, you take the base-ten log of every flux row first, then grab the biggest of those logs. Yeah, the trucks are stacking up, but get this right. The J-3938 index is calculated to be 1.06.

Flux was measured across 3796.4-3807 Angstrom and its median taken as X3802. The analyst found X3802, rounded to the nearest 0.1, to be 86.1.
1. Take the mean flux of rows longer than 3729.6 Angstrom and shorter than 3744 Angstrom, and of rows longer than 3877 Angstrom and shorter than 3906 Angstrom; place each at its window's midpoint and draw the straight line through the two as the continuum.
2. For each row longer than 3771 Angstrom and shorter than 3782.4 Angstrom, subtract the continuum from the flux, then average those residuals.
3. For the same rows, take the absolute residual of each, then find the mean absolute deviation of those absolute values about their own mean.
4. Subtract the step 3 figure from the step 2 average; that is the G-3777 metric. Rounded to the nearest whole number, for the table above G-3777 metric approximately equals 14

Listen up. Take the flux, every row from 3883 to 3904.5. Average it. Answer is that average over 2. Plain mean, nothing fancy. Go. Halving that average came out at 39.7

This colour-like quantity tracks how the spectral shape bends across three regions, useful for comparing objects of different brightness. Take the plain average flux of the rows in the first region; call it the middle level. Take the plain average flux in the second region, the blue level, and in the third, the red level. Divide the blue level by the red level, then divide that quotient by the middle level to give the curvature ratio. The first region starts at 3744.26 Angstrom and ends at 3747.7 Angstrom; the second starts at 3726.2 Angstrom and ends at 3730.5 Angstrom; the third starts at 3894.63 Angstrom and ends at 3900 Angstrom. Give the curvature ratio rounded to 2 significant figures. 0.015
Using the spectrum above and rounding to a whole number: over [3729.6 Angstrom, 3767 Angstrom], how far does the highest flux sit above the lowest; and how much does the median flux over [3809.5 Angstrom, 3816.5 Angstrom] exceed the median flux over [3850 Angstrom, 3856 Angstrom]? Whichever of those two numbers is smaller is -10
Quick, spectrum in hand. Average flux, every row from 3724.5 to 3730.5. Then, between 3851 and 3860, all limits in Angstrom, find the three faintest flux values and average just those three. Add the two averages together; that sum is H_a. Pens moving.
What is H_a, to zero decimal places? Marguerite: 157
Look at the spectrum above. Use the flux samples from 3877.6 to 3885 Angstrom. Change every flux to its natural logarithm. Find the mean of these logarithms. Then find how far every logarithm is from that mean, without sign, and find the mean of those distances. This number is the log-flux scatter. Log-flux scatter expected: 0.06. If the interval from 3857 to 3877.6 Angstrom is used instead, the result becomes 0.08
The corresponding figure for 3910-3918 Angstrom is 0.01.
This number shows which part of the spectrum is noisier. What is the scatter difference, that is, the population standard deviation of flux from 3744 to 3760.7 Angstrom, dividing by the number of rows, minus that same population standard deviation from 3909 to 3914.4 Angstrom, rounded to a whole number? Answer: 13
